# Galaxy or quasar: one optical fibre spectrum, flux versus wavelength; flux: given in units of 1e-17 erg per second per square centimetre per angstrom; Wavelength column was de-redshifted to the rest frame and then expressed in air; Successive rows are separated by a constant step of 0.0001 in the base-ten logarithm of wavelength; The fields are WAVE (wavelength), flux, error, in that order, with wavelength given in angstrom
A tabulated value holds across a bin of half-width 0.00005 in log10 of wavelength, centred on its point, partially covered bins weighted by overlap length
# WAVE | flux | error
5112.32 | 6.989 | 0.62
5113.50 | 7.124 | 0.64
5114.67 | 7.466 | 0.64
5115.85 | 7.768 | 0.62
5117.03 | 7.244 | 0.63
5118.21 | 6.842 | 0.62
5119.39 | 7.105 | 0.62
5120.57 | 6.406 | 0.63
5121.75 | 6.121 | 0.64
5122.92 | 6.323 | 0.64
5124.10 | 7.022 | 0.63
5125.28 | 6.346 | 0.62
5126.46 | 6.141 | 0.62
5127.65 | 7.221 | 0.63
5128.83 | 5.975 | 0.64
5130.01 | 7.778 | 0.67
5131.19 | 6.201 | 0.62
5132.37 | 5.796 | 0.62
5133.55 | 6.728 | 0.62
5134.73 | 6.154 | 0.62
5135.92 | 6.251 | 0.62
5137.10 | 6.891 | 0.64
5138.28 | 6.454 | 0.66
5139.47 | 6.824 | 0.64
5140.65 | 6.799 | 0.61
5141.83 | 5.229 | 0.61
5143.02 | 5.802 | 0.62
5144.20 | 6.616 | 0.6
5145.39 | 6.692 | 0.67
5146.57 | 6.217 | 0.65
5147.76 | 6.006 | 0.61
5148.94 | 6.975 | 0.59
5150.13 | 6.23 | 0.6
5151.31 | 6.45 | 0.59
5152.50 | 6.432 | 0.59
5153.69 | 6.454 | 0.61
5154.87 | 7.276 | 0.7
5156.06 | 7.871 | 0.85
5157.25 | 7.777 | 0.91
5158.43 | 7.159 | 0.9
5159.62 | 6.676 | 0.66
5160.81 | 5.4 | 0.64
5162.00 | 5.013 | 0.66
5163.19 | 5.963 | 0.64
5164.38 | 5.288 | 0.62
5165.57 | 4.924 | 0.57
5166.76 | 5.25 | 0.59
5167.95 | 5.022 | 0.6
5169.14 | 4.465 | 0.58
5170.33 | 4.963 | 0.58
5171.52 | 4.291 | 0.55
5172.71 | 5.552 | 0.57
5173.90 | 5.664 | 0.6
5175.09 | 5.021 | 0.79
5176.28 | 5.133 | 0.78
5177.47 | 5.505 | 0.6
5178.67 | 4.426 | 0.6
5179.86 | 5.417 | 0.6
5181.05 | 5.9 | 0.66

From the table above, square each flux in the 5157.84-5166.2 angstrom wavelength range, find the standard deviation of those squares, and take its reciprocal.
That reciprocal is 0.10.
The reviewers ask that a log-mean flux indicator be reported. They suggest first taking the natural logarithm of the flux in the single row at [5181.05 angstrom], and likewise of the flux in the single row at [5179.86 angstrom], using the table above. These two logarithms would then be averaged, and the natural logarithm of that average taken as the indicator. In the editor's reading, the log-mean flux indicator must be 0.549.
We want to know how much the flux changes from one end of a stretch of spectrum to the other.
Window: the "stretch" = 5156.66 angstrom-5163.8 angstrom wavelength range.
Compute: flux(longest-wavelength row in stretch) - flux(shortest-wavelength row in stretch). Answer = -1.8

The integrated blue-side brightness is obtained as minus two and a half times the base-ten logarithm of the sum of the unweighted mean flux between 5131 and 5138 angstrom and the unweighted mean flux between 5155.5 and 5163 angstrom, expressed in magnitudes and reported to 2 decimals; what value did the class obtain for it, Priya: -2.78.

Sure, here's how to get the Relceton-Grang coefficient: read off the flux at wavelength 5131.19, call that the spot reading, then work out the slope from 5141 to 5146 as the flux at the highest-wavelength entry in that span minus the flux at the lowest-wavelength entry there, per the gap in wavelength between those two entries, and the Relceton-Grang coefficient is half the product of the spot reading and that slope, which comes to 1.3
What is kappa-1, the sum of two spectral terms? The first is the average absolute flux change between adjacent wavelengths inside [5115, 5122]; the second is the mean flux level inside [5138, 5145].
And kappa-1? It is 6.7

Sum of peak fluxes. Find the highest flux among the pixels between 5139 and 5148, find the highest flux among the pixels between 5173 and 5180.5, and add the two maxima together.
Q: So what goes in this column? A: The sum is 12.5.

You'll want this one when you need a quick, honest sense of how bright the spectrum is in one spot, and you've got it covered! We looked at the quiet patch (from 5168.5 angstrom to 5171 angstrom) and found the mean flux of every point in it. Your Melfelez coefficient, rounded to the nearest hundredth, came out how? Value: 4.71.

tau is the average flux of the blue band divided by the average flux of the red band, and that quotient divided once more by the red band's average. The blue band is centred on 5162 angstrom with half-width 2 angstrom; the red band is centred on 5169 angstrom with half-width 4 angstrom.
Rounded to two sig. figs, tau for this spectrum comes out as 0.23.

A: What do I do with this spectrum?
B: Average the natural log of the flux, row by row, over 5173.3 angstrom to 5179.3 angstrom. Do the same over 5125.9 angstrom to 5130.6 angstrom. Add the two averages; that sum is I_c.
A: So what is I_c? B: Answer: 3.54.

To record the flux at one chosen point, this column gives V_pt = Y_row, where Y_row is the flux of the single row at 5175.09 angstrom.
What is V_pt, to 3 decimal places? 5.021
